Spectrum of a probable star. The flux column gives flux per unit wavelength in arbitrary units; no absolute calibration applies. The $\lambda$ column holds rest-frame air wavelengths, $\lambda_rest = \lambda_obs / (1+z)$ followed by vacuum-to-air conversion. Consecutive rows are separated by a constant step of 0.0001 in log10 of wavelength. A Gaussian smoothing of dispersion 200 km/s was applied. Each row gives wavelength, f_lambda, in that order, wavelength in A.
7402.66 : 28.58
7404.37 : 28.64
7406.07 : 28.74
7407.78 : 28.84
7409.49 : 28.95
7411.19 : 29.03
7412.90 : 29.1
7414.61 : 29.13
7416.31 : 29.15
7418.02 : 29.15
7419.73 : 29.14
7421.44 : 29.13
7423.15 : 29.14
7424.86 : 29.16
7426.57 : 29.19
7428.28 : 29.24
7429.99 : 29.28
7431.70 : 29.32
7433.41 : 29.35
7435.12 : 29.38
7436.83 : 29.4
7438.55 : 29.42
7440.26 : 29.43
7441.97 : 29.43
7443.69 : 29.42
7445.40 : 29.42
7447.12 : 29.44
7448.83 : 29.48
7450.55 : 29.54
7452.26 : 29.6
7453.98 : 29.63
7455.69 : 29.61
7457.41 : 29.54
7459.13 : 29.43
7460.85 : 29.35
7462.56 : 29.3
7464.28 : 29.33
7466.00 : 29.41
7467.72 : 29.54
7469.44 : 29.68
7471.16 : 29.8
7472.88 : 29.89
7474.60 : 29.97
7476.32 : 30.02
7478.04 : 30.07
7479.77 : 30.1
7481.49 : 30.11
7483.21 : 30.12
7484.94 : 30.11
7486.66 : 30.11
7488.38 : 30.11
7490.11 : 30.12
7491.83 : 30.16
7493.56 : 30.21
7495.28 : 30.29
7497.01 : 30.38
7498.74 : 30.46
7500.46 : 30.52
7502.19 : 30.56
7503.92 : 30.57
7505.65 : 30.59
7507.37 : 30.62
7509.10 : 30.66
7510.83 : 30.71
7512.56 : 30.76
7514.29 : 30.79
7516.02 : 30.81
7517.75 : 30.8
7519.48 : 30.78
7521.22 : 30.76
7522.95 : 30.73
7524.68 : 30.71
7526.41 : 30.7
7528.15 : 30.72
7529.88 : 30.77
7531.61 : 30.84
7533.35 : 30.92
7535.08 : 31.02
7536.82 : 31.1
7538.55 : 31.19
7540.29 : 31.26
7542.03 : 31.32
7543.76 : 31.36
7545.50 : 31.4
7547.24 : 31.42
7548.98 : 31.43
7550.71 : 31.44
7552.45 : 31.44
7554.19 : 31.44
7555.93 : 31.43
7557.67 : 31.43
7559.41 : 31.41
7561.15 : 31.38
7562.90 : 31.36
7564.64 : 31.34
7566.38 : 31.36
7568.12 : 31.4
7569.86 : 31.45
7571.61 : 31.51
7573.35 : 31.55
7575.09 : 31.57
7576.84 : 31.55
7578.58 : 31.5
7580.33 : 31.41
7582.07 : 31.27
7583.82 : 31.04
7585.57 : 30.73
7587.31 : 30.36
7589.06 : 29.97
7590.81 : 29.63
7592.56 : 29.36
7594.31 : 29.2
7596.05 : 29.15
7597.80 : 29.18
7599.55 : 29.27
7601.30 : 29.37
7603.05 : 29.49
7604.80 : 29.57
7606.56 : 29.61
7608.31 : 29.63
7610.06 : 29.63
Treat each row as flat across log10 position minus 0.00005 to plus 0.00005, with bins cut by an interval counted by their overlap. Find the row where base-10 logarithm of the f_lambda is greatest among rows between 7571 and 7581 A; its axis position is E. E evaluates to 7575.09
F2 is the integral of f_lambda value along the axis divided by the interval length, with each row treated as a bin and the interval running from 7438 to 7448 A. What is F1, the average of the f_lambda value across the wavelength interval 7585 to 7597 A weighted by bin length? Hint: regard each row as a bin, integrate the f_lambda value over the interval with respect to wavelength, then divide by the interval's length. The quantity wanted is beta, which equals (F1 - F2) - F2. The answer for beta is -29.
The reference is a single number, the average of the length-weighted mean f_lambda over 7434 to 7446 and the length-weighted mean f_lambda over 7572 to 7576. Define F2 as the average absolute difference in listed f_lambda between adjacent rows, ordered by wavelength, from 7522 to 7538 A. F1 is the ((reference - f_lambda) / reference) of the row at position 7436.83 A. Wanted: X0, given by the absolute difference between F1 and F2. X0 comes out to 0.02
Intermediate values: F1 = 0.036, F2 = 0.05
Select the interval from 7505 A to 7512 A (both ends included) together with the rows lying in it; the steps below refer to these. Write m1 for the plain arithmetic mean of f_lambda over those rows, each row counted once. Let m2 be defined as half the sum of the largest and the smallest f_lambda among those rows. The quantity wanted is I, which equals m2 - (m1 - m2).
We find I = 30.7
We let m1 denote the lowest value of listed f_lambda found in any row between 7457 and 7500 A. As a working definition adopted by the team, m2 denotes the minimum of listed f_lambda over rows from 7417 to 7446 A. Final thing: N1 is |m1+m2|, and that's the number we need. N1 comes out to 58.4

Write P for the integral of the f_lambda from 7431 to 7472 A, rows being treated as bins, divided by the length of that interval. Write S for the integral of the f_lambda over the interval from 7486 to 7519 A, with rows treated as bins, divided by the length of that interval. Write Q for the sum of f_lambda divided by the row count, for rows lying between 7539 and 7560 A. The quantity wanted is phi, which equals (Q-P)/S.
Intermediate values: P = 29.5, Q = 31.4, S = 30.5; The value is 0.06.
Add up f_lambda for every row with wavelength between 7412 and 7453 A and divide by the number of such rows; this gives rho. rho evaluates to 29.3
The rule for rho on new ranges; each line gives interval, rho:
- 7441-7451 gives 29.5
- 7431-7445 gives 29.4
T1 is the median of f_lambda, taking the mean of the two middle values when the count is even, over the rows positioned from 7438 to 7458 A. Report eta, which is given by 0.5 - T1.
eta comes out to -29.0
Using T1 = 29.5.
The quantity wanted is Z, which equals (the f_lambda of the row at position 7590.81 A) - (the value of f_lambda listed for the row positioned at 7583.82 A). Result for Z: -1.4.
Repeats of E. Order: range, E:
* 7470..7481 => 7479.77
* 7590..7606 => 7590.81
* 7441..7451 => 7450.55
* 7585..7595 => 7585.57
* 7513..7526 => 7516.02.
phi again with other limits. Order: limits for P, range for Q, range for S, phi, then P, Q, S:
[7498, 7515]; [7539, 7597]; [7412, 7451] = 0.01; 30.6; 31.1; 29.3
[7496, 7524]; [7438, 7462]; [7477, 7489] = -0.04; 30.7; 29.5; 30.1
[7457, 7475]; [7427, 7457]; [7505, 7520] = 0.00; 29.6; 29.4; 30.7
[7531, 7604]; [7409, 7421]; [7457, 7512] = -0.06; 30.9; 29.1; 30.1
